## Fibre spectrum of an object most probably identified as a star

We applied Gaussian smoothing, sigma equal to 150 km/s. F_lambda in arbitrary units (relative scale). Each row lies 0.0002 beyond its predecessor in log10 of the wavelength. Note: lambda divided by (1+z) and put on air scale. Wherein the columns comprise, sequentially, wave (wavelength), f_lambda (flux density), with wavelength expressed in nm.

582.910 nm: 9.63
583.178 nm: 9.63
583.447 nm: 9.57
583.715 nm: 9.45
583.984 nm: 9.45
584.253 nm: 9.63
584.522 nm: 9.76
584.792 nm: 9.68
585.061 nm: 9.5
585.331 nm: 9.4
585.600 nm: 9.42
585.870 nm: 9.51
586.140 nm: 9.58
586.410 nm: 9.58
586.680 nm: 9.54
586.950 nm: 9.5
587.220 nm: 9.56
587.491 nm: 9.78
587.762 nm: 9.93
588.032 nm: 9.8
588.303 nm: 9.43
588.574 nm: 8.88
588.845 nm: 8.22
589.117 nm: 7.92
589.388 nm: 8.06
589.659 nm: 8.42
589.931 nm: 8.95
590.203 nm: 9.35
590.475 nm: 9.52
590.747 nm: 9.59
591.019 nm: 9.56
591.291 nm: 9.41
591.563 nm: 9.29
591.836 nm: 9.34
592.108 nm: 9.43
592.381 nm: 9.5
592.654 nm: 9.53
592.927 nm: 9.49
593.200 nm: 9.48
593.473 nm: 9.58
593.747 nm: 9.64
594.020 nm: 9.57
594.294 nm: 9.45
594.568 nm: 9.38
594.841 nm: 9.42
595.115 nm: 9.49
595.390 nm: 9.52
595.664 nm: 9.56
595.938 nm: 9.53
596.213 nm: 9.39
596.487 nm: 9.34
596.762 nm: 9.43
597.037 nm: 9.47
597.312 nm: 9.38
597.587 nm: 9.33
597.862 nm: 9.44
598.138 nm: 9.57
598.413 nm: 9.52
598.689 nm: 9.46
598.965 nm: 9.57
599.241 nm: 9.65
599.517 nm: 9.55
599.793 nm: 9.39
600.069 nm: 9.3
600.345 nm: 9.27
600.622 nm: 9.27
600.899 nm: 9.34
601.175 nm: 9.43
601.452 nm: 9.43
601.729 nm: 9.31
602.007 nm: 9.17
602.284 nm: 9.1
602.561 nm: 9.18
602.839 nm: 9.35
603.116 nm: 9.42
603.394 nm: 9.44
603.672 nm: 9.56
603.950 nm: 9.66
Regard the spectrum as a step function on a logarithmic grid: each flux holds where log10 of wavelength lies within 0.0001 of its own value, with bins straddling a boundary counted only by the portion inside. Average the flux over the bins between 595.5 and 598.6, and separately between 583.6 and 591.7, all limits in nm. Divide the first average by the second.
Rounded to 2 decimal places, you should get 1.01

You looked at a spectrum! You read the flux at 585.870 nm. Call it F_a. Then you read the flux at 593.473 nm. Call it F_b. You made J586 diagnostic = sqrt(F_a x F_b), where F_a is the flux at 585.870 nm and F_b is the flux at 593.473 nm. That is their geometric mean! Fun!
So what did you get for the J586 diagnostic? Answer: 9.54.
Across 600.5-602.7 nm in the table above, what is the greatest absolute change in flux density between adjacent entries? 0.14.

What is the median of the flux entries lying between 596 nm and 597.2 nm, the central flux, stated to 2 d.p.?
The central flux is 9.41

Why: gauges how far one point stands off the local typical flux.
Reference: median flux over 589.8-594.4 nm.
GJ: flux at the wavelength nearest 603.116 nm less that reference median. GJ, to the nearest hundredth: -0.07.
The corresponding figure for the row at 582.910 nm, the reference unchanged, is 0.14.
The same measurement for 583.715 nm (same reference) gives -0.04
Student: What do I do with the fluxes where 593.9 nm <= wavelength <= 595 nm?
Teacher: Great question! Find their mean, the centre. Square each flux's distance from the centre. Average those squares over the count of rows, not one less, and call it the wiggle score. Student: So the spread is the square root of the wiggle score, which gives 0.071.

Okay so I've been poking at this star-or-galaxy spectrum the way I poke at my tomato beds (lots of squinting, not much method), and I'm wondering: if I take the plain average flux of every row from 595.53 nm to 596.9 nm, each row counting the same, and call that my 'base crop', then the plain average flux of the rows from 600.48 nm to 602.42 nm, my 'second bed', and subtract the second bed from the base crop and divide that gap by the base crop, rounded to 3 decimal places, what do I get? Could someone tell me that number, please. 0.017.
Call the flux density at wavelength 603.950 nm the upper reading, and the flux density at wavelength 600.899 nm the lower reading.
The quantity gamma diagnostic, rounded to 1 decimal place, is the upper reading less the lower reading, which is 0.3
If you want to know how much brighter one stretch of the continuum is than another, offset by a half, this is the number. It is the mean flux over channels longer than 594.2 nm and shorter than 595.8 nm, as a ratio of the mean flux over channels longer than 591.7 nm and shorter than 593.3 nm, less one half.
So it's 0.501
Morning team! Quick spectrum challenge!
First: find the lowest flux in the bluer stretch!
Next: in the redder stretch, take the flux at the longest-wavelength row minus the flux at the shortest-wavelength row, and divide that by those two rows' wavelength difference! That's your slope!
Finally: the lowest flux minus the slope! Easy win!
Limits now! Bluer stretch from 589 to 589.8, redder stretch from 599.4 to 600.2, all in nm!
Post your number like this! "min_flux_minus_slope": 8.4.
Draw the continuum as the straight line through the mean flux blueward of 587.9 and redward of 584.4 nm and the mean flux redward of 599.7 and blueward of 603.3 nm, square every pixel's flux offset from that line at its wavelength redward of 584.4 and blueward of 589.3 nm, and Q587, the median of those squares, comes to 0.017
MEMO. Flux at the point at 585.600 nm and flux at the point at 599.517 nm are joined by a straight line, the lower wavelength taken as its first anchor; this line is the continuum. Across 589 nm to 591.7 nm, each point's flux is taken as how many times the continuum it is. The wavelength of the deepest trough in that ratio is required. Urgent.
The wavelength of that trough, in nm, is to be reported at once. 589.117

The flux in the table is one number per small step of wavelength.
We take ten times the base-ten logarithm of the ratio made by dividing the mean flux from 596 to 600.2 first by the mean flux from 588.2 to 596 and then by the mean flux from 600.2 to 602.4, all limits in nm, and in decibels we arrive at -9.6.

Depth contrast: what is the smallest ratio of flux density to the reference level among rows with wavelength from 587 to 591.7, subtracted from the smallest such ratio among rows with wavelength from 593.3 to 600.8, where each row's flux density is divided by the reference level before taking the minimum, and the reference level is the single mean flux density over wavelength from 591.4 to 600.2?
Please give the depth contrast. 0.14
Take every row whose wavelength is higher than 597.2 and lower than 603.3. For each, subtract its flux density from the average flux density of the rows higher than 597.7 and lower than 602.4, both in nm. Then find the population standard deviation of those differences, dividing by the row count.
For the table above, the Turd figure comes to 0.14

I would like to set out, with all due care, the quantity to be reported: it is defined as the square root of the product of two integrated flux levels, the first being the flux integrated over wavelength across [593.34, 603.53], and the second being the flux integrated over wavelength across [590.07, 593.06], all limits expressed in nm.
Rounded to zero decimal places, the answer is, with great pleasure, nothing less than 52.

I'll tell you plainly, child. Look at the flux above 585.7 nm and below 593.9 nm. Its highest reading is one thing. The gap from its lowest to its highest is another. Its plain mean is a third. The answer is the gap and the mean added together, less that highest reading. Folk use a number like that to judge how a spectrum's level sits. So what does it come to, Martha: 1.4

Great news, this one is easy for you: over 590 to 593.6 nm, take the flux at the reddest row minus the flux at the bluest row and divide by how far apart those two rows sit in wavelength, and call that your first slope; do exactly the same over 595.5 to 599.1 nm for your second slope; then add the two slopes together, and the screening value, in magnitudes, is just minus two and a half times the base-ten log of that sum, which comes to 2.8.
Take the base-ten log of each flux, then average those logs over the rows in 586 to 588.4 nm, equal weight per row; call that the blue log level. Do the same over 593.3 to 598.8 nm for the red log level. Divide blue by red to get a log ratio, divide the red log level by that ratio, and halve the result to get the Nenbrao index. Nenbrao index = 0.485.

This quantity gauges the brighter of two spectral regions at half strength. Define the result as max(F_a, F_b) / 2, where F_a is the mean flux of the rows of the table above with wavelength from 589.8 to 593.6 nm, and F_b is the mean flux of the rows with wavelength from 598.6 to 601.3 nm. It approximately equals 4.72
